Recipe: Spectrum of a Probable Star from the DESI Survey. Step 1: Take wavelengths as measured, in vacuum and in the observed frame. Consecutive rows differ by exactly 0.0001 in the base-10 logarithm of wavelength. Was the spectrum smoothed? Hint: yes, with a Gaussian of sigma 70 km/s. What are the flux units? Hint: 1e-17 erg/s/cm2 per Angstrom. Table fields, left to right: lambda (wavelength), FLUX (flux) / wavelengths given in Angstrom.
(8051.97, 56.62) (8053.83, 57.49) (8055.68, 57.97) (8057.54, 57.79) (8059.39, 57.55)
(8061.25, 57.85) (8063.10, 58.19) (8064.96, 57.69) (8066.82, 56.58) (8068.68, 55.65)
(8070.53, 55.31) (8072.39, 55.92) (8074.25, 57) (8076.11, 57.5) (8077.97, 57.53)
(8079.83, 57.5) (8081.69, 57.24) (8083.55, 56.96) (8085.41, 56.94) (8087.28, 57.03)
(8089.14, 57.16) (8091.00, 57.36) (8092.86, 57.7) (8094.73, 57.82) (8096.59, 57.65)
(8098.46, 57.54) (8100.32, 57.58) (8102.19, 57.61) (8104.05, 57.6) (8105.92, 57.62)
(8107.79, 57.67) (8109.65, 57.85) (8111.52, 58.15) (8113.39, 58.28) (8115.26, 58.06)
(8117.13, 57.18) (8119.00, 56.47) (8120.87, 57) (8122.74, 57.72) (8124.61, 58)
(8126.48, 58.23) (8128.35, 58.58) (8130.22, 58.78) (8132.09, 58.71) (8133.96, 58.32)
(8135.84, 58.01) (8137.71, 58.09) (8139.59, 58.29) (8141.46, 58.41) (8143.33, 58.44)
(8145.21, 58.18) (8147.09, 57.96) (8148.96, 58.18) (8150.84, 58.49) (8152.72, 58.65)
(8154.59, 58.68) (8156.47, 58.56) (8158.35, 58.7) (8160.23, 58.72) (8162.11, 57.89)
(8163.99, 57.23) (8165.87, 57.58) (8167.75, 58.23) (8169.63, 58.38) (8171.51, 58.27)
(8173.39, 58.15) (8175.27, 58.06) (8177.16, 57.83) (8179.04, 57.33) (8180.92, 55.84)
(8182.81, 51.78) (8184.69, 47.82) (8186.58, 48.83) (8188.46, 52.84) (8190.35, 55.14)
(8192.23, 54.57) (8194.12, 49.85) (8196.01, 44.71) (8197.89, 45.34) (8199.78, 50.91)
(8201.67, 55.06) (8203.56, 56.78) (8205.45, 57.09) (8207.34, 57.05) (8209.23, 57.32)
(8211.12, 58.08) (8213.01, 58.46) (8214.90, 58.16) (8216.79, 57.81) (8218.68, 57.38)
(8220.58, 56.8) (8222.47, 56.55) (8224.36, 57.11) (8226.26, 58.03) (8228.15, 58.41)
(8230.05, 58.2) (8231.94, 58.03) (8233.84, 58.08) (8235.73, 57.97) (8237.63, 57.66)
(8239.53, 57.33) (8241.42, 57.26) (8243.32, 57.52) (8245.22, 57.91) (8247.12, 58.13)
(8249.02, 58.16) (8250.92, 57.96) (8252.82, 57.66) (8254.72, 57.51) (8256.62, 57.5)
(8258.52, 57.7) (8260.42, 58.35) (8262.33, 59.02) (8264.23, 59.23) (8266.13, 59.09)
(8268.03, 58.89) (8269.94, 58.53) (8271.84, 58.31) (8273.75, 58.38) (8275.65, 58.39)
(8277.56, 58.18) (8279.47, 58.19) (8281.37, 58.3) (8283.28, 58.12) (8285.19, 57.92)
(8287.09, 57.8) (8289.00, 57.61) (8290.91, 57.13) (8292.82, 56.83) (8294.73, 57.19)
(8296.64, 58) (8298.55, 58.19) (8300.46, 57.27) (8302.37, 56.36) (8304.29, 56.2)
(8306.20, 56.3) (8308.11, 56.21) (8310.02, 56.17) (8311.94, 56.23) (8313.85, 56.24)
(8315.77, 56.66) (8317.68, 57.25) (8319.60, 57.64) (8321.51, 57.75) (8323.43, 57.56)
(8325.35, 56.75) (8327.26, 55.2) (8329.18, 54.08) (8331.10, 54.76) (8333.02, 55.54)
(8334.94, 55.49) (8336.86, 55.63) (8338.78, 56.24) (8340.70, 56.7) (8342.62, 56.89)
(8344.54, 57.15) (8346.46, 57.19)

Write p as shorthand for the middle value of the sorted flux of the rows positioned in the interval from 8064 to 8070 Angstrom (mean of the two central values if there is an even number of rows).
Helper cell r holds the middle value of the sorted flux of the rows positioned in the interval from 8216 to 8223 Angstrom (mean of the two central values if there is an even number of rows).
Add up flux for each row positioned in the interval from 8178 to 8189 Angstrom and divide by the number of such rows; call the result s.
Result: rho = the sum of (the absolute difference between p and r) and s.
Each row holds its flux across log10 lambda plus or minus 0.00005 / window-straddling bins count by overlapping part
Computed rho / 52.9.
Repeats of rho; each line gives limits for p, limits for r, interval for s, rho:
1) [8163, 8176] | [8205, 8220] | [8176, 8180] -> 58.1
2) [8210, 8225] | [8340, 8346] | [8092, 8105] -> 58.3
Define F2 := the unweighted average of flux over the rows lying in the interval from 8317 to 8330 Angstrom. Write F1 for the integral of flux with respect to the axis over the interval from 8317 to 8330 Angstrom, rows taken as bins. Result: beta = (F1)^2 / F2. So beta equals 9569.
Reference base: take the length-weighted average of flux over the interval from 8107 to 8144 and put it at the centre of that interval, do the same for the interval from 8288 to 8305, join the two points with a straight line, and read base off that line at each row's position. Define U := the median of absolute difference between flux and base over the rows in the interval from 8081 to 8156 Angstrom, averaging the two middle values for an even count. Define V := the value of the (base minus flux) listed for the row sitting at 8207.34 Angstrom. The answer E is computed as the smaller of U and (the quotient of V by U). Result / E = 0.5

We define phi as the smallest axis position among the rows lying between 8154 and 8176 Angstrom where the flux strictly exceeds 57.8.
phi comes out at 8154.59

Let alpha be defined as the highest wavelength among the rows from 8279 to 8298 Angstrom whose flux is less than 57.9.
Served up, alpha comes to 8294.73 Angstrom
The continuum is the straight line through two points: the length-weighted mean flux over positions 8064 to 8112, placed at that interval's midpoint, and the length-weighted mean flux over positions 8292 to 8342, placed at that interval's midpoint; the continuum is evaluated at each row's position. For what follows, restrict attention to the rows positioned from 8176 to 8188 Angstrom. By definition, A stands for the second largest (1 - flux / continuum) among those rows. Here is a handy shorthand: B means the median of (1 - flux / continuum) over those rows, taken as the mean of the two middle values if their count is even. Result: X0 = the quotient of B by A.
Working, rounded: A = 0.142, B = 0.055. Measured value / 0.4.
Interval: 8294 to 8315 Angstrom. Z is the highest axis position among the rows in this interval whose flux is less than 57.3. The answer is 8313.85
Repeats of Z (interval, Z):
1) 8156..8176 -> 8163.99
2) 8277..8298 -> 8294.73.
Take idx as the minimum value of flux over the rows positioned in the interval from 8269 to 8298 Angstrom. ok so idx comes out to 56.83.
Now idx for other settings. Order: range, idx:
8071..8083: 55.92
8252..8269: 57.5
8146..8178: 57.23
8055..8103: 55.31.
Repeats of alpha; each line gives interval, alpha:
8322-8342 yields 8340.70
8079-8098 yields 8096.59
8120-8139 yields 8122.74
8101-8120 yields 8119.00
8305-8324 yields 8323.43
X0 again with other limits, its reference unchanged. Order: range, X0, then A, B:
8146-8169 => 2.2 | -0.011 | -0.024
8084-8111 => -2.2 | 0.003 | -0.008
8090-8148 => -7.6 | 0.002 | -0.016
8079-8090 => 0.5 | 0.005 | 0.002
